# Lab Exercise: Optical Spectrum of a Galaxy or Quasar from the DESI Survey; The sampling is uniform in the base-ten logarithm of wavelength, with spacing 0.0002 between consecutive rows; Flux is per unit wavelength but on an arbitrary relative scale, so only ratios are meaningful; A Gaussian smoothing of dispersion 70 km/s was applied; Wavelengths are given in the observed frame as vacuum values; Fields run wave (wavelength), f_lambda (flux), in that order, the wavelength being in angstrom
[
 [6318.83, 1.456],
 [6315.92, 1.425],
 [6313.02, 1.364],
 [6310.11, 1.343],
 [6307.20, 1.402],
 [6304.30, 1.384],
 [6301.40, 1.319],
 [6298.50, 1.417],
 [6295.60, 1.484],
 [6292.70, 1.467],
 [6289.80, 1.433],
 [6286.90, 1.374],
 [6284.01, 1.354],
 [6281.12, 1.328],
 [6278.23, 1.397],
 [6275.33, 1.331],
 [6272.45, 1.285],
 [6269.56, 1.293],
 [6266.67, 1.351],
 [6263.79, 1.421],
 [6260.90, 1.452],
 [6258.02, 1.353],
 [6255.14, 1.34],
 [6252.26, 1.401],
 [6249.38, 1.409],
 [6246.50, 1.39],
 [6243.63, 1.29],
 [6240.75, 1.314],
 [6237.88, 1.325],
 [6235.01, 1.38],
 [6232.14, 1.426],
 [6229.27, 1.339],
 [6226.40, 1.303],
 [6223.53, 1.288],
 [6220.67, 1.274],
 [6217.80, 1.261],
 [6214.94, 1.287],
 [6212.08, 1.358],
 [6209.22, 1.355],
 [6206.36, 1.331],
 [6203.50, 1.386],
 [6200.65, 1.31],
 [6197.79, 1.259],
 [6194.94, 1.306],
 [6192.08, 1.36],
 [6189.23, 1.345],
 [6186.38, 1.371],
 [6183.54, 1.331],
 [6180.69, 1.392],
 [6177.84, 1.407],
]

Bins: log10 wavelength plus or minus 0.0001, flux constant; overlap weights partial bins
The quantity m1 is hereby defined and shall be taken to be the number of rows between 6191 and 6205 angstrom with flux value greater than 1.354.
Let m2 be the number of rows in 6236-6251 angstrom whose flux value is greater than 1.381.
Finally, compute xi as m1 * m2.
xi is 4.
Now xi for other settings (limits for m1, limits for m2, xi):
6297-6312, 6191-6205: 3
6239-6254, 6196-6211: 3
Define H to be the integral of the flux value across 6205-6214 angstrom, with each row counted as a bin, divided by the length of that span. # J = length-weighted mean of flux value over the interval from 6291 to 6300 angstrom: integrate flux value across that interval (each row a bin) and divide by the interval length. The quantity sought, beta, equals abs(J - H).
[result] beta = 0.11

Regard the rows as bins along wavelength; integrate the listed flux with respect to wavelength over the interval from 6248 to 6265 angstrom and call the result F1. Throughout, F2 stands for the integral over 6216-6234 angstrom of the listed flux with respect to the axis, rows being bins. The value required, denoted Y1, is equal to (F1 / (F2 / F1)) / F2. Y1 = 1.00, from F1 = 23.7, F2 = 23.7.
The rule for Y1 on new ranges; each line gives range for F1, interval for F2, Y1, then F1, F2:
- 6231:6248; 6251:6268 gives 0.95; 23.0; 23.6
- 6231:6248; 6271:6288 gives 1.01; 23.0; 22.9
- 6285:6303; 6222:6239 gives 1.24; 25.4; 22.8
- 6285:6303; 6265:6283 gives 1.13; 25.4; 24.0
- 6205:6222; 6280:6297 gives 0.87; 22.3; 23.9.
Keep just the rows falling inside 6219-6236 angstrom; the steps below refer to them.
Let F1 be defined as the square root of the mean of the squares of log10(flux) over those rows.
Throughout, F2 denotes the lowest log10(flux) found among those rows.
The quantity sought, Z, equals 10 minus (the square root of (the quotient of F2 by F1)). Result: 9.09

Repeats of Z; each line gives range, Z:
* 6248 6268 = 9.06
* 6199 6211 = 9.05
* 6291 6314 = 9.09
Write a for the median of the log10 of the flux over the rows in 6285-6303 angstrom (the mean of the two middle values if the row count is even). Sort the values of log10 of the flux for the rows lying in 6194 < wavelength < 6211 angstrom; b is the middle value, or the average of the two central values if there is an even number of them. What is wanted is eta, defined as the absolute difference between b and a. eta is 0.033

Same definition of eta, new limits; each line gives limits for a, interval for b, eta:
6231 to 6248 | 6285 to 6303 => 0.023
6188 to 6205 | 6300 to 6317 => 0.015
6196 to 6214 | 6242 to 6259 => 0.009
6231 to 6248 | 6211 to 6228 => 0.021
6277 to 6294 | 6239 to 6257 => 0.007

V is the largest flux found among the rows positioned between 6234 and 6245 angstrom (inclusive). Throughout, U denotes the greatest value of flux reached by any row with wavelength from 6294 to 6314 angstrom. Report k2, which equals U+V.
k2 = 2.86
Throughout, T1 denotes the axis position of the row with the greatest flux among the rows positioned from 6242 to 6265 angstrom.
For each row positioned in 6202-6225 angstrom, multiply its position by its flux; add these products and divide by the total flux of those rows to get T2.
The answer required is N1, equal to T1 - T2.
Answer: 47.6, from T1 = 6260.90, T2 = 6213.3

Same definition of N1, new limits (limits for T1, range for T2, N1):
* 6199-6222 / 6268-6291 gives -76.4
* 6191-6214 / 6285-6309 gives -93.5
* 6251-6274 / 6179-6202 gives 70.4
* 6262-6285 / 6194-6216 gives 58.8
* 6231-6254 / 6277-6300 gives -56.4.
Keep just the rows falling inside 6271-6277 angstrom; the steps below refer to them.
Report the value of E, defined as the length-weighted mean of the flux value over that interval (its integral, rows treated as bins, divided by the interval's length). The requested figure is 1.31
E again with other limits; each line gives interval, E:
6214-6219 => 1.27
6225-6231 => 1.33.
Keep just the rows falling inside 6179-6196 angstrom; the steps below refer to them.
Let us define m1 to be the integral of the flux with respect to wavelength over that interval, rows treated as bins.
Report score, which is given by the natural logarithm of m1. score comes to 3.13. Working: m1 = 23.0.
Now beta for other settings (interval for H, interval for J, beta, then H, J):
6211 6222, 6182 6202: 0.03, 1.29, 1.33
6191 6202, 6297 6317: 0.07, 1.31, 1.38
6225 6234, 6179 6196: 0.00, 1.36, 1.35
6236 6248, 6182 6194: 0.02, 1.33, 1.35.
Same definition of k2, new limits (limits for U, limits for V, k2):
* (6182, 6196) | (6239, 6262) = 2.82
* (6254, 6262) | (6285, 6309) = 2.94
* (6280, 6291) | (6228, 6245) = 2.86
